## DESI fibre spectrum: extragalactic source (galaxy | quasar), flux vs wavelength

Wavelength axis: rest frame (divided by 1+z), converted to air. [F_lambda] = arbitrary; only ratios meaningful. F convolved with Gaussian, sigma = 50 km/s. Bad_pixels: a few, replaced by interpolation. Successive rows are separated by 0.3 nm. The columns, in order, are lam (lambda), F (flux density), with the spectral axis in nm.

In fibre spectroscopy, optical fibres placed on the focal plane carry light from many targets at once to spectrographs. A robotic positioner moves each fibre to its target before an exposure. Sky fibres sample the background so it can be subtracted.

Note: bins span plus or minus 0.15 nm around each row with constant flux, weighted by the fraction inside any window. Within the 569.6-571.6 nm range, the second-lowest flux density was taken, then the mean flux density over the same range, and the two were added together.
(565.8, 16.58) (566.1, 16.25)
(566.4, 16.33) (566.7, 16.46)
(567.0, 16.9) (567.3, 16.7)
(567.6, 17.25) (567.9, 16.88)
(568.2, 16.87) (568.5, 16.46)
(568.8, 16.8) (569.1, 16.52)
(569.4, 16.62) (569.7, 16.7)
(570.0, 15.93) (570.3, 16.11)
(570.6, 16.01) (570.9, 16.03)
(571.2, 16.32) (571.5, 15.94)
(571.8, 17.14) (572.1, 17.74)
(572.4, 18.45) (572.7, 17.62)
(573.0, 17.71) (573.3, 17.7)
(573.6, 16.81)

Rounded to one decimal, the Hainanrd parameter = 32.1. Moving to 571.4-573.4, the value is 34.6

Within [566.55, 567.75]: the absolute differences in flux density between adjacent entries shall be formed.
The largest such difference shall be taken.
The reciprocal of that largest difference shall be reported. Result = 1.8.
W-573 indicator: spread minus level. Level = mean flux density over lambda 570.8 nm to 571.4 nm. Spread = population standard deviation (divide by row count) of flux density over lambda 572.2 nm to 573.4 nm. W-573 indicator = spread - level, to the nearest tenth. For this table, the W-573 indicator -15.8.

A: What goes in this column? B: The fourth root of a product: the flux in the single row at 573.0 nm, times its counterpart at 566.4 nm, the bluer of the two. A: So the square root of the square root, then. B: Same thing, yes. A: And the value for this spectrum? 4.12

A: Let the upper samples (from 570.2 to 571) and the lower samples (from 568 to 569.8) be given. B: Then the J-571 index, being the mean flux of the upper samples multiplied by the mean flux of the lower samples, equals 267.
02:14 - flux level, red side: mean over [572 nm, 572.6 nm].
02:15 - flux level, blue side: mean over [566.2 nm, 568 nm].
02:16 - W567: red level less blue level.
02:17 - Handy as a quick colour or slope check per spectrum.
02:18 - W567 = 1.3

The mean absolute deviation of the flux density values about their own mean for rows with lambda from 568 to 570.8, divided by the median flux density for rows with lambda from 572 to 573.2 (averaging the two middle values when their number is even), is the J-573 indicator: 0.0162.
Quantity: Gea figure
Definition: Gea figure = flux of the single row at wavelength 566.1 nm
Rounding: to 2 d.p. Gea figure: 16.25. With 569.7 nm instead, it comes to 16.70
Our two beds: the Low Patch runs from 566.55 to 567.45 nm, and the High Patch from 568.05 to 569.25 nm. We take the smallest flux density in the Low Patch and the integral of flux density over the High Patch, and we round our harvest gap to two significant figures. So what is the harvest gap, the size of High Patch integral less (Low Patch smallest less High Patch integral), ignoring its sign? 24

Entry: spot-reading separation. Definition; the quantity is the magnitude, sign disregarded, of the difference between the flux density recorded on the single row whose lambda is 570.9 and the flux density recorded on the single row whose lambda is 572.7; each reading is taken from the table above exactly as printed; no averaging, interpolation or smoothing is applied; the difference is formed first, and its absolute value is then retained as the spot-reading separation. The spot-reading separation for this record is 1.59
